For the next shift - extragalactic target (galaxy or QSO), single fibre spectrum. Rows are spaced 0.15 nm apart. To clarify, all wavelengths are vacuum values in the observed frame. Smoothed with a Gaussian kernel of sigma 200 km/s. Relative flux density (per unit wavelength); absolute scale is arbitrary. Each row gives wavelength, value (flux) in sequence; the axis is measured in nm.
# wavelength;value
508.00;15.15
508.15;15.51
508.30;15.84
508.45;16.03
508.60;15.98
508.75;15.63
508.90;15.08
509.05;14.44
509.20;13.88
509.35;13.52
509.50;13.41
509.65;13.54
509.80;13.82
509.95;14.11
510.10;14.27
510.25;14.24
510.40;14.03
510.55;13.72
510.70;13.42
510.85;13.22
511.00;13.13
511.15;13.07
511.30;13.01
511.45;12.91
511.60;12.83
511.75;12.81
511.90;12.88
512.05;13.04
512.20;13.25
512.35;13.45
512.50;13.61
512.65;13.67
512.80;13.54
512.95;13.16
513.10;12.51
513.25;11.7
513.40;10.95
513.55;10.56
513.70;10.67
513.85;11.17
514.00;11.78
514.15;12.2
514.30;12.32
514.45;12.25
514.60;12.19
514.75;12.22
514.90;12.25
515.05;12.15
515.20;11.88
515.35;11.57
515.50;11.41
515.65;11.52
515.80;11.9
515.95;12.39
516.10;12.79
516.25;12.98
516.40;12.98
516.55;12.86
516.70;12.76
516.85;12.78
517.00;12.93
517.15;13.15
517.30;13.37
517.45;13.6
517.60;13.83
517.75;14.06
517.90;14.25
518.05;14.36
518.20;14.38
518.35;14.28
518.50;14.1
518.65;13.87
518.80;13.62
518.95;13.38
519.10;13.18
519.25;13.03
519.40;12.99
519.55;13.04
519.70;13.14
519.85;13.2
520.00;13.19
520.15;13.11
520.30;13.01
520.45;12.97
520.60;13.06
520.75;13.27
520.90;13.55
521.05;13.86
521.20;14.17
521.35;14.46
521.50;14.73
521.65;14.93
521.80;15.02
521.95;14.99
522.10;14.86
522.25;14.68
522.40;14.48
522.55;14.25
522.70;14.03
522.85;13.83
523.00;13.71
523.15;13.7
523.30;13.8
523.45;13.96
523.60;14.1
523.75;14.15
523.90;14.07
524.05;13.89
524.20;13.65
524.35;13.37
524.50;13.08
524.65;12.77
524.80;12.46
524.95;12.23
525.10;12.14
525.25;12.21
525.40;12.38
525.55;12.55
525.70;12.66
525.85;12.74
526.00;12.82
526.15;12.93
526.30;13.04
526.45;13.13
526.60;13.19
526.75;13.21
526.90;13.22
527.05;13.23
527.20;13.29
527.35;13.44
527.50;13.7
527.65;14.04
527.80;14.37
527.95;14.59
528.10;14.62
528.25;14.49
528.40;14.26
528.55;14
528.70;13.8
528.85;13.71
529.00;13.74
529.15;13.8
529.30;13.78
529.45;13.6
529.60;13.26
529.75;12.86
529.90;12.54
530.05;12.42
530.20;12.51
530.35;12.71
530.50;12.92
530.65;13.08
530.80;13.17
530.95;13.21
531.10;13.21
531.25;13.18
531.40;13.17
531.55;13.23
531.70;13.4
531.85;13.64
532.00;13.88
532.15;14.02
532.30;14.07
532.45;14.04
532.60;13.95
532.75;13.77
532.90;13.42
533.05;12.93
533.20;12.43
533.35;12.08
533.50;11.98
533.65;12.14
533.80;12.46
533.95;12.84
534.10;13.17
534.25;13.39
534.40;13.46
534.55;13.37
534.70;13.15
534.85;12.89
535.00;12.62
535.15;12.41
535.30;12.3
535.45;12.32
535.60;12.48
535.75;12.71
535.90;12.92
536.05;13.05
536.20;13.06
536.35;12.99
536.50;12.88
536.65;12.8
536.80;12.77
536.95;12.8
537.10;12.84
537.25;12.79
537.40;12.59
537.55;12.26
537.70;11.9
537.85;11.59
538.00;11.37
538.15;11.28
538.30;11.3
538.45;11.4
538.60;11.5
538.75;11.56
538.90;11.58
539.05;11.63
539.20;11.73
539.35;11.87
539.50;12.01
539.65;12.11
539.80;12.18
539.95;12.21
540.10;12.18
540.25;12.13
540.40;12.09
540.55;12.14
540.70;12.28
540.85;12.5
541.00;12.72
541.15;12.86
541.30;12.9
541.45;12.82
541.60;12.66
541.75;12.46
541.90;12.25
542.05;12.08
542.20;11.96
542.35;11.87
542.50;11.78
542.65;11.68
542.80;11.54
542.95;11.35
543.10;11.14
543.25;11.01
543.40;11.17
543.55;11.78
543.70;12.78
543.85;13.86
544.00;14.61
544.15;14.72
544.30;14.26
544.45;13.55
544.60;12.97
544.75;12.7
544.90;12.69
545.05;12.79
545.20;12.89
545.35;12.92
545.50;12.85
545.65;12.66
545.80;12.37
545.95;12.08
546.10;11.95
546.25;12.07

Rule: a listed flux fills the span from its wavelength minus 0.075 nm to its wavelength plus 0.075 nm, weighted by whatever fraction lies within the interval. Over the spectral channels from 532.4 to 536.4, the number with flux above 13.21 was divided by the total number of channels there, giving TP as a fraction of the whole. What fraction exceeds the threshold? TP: 0.26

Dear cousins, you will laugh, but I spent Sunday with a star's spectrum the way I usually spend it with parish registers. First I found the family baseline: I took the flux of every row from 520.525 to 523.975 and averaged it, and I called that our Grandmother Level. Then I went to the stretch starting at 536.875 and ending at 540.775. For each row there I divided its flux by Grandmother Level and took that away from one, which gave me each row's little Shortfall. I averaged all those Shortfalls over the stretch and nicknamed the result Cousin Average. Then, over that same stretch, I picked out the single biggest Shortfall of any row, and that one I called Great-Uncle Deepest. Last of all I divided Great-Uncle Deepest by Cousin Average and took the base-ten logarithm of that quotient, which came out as 0.12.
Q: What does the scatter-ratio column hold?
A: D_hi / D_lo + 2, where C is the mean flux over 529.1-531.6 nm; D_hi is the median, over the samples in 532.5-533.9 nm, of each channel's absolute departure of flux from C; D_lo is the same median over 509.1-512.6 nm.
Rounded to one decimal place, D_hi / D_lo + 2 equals 4.1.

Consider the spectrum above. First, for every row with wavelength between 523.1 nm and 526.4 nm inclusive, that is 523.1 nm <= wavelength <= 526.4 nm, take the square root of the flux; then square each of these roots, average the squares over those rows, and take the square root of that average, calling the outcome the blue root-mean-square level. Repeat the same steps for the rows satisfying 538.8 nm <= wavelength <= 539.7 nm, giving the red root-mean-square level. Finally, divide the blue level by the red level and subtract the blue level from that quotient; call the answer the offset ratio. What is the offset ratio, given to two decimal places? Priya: -2.57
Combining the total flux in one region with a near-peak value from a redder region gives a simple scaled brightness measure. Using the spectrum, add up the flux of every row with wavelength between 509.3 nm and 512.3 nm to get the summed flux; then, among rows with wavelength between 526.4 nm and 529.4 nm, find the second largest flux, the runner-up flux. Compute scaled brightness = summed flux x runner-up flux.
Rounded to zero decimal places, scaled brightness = 3913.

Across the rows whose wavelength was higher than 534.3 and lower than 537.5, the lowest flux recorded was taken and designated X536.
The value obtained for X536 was 12.3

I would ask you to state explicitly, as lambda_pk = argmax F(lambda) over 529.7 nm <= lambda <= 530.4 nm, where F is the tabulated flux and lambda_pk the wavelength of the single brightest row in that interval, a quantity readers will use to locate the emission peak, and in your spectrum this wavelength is 529.75 nm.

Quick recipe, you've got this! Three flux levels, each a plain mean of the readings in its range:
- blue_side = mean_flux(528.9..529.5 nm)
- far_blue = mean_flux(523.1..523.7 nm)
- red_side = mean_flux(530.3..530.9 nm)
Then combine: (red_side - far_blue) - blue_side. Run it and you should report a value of -14.7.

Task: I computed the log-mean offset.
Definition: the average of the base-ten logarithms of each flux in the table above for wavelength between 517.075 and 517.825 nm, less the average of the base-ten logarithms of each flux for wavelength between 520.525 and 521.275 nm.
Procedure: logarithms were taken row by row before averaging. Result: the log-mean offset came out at 0.00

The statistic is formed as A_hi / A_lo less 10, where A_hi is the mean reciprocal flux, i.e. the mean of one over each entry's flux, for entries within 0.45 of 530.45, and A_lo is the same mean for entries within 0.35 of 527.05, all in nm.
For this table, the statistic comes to -8.96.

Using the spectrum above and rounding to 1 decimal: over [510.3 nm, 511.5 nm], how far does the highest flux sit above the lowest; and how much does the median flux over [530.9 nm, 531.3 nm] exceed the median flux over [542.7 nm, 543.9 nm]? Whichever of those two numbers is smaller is 1.1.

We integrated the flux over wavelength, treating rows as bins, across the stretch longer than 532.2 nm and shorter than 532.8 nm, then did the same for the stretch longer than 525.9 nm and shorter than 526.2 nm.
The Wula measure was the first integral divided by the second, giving 2.2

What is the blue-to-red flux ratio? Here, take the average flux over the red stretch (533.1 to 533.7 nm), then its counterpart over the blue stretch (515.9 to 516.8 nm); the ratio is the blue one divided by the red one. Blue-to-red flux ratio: 1.05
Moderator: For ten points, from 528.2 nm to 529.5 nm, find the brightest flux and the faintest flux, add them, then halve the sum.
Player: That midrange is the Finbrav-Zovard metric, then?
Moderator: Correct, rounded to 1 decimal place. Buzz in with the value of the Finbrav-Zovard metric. 14.0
